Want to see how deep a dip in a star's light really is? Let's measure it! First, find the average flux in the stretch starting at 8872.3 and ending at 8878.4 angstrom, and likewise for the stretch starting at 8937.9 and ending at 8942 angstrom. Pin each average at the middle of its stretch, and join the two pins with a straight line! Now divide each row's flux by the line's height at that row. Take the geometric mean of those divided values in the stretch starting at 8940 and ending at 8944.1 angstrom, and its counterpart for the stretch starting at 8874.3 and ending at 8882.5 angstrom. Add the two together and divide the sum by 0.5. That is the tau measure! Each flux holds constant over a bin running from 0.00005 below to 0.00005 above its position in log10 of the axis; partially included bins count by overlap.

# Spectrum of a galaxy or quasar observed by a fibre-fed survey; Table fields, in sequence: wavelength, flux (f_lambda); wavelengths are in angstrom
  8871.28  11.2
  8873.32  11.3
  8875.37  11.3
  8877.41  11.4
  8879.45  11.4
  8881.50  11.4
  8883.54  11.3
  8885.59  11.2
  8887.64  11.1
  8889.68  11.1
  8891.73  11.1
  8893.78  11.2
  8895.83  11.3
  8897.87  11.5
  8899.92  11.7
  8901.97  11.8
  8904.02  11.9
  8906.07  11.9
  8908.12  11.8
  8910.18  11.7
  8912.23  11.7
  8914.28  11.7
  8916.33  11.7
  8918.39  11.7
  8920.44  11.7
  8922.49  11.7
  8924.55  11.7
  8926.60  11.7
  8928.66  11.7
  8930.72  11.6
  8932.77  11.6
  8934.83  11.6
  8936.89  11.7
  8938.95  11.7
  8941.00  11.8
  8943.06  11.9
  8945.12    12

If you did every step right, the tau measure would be 4.02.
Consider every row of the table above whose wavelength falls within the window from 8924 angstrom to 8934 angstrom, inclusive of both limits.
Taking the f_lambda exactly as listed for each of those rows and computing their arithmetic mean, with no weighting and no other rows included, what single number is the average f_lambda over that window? 11.7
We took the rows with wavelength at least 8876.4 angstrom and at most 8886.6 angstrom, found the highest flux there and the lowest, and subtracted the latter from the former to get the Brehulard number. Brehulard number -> 0.200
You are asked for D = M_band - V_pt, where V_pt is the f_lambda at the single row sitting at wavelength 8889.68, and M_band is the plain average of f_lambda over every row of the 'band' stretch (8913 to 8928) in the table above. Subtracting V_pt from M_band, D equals 0.6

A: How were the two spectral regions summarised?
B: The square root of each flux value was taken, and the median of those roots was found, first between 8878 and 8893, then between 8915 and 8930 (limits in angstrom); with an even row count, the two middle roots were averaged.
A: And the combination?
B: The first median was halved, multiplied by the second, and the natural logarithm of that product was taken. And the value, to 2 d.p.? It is 1.74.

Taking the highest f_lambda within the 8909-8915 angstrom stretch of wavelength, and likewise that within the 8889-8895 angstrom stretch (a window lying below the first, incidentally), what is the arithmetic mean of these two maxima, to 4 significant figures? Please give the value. 11.45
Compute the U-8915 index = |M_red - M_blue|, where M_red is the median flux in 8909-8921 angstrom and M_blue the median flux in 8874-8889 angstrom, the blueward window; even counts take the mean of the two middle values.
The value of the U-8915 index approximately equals 0.40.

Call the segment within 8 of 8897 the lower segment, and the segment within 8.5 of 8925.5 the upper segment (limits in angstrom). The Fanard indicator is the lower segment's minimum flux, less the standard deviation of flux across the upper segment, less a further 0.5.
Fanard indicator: 10.6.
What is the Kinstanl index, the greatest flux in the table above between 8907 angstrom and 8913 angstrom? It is 11.8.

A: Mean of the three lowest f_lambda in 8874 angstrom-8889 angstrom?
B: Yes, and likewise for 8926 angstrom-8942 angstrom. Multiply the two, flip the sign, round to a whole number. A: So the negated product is -130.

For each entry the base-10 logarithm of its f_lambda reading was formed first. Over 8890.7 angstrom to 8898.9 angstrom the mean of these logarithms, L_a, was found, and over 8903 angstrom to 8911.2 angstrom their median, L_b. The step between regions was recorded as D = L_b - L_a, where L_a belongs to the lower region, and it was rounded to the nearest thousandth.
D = 0.022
